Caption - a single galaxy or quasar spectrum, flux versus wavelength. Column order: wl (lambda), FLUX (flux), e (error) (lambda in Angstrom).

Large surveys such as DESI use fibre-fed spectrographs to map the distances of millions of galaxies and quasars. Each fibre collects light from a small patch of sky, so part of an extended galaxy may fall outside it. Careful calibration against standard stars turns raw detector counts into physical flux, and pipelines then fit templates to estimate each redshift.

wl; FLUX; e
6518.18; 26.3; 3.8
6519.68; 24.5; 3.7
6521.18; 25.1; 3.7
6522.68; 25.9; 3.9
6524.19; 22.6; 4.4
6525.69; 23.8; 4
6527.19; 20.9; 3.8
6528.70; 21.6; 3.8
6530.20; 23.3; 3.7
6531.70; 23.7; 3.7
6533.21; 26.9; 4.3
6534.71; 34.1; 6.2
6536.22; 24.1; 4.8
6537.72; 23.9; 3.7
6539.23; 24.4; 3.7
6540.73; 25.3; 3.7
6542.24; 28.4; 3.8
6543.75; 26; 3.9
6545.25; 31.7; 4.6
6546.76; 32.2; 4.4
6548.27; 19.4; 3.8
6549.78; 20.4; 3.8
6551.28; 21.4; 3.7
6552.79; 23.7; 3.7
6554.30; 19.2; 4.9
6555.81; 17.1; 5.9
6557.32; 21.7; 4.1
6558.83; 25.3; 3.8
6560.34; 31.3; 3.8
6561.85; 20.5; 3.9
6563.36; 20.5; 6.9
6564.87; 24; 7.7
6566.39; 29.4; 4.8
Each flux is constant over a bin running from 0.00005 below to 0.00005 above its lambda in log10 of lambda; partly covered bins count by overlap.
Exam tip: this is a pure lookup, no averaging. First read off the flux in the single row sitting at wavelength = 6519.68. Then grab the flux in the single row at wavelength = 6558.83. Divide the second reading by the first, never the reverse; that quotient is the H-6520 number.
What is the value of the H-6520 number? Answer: 1.03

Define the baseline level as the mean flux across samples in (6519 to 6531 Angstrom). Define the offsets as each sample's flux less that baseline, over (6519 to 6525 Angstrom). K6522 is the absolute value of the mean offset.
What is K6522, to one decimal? 1.1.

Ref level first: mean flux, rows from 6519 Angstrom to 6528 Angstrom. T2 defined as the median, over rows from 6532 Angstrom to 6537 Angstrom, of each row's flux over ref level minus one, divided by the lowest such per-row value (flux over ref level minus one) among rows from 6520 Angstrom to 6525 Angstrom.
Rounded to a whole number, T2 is -3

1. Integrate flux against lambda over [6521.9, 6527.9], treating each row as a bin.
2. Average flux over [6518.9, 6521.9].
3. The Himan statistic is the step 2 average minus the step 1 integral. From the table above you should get -115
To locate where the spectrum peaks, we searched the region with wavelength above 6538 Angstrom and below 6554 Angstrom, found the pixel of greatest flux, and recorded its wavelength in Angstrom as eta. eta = 6546.76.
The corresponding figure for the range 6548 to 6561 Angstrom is 6560.34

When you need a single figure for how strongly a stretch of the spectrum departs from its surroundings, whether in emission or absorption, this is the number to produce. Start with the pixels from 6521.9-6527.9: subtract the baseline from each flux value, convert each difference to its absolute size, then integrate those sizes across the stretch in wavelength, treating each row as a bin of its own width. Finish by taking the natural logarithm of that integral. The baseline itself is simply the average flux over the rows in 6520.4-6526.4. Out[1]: 2.4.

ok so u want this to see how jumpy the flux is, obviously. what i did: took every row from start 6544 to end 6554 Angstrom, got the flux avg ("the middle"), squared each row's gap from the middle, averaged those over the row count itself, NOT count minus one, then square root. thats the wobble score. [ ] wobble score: 5.2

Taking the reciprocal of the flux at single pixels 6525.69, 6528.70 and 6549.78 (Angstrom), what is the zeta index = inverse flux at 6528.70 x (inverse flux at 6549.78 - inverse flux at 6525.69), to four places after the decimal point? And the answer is 0.0003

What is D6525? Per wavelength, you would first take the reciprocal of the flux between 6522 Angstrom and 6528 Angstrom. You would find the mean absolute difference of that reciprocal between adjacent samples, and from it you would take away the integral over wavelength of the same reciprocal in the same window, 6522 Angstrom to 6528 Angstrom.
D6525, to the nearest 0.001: -0.255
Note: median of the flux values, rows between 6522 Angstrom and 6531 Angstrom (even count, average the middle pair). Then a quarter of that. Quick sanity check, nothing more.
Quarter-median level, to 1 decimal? 5.7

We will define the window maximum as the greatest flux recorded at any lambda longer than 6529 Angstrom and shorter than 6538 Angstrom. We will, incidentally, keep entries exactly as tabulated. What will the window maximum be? 34.1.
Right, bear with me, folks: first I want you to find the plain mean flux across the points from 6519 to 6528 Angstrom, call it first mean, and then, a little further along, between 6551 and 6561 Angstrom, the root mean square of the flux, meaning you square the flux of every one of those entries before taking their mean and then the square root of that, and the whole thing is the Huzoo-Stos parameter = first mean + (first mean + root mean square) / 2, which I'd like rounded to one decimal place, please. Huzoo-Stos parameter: 47.3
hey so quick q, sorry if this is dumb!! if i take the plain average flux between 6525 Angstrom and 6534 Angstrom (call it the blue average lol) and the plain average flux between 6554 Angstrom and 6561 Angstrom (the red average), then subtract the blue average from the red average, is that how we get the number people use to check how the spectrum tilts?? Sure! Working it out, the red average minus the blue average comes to 0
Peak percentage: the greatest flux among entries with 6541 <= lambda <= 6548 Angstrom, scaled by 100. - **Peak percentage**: 3220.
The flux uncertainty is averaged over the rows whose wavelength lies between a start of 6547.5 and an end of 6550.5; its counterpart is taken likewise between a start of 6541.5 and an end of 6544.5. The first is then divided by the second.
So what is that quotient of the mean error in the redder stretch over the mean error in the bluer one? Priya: 0.99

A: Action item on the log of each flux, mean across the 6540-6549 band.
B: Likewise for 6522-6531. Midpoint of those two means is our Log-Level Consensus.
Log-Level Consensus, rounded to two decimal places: 1.39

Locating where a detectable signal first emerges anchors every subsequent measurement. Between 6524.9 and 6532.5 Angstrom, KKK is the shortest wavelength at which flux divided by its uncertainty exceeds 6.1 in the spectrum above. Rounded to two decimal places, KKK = 6530.20 Angstrom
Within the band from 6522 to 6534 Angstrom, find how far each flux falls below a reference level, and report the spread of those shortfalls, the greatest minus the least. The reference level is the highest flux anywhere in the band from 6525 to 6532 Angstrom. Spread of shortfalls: 6.0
